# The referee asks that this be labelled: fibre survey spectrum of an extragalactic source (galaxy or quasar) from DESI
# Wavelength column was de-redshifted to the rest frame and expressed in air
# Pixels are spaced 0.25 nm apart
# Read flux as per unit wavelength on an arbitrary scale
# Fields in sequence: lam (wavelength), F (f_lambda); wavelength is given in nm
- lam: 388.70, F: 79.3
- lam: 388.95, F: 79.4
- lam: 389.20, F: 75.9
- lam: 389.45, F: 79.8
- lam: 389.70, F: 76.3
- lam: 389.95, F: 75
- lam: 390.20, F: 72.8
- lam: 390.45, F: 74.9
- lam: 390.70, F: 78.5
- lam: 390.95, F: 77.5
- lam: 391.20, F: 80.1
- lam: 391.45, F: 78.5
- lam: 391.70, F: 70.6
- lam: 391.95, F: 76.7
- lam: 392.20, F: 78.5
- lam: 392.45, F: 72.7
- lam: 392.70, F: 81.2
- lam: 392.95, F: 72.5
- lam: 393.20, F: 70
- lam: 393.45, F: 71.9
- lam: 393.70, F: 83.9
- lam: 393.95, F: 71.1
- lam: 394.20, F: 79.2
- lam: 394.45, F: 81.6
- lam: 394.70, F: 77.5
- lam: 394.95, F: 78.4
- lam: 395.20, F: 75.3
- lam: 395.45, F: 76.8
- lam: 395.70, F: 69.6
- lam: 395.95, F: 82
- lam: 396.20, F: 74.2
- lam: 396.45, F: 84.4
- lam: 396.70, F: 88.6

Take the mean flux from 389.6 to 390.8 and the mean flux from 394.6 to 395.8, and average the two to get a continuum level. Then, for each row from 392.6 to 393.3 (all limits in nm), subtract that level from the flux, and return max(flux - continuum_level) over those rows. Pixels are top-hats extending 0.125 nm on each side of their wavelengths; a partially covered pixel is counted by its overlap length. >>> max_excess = 5.7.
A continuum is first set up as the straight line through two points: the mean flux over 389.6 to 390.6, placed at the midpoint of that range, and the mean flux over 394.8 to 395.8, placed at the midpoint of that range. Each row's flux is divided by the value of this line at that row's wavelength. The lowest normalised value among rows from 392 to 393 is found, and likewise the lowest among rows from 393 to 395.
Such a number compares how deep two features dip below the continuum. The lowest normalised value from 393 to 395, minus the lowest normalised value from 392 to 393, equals -0.034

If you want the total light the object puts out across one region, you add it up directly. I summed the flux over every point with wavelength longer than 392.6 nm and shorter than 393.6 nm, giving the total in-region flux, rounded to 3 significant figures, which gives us 296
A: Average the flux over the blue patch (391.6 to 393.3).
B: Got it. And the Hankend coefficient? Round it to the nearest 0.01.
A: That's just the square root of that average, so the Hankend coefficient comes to 8.64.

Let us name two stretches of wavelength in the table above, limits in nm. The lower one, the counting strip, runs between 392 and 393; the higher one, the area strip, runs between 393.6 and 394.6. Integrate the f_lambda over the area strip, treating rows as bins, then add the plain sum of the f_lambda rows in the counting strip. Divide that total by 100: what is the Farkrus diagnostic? 3.84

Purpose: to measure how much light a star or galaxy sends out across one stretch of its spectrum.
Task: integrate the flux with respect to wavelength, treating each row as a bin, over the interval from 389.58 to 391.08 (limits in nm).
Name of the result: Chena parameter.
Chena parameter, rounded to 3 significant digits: 114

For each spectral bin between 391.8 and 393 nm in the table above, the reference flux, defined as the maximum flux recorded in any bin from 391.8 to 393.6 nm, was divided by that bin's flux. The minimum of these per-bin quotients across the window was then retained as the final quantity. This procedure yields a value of 1.00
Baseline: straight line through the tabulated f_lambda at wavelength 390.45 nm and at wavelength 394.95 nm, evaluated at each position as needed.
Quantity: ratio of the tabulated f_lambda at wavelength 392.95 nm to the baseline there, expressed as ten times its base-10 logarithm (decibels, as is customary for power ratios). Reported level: -0.25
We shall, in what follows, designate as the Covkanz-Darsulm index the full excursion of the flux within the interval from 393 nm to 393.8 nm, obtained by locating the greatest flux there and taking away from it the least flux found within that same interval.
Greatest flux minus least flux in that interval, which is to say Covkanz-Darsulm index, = 14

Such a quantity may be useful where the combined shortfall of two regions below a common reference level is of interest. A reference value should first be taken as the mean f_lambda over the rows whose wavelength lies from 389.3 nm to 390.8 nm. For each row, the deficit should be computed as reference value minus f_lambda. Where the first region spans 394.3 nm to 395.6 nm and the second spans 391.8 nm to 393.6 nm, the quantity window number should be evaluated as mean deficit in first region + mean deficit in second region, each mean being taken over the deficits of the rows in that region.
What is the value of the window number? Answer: -0.3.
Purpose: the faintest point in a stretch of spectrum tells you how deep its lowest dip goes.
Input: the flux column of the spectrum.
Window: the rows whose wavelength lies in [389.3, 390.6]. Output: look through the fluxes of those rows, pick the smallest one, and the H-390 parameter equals 72.8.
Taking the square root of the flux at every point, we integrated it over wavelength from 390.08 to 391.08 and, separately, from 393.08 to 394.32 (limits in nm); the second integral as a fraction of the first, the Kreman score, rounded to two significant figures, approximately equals 1.2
